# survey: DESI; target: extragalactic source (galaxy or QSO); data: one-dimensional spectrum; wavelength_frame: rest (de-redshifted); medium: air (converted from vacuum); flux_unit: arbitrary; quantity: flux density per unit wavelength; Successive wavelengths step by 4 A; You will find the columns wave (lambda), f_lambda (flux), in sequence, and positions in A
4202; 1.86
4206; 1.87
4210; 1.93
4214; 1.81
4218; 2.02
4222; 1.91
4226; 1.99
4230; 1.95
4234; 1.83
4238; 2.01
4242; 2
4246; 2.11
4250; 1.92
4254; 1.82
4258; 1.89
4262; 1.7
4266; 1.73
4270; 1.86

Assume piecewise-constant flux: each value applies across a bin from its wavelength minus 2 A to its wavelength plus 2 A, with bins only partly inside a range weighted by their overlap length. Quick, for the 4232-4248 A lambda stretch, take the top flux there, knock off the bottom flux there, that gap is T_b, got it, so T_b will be 0.28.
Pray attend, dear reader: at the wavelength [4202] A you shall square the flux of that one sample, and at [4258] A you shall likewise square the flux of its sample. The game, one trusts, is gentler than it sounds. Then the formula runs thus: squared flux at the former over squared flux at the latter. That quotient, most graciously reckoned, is 0.97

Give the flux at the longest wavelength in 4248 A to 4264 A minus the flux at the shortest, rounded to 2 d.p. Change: -0.22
